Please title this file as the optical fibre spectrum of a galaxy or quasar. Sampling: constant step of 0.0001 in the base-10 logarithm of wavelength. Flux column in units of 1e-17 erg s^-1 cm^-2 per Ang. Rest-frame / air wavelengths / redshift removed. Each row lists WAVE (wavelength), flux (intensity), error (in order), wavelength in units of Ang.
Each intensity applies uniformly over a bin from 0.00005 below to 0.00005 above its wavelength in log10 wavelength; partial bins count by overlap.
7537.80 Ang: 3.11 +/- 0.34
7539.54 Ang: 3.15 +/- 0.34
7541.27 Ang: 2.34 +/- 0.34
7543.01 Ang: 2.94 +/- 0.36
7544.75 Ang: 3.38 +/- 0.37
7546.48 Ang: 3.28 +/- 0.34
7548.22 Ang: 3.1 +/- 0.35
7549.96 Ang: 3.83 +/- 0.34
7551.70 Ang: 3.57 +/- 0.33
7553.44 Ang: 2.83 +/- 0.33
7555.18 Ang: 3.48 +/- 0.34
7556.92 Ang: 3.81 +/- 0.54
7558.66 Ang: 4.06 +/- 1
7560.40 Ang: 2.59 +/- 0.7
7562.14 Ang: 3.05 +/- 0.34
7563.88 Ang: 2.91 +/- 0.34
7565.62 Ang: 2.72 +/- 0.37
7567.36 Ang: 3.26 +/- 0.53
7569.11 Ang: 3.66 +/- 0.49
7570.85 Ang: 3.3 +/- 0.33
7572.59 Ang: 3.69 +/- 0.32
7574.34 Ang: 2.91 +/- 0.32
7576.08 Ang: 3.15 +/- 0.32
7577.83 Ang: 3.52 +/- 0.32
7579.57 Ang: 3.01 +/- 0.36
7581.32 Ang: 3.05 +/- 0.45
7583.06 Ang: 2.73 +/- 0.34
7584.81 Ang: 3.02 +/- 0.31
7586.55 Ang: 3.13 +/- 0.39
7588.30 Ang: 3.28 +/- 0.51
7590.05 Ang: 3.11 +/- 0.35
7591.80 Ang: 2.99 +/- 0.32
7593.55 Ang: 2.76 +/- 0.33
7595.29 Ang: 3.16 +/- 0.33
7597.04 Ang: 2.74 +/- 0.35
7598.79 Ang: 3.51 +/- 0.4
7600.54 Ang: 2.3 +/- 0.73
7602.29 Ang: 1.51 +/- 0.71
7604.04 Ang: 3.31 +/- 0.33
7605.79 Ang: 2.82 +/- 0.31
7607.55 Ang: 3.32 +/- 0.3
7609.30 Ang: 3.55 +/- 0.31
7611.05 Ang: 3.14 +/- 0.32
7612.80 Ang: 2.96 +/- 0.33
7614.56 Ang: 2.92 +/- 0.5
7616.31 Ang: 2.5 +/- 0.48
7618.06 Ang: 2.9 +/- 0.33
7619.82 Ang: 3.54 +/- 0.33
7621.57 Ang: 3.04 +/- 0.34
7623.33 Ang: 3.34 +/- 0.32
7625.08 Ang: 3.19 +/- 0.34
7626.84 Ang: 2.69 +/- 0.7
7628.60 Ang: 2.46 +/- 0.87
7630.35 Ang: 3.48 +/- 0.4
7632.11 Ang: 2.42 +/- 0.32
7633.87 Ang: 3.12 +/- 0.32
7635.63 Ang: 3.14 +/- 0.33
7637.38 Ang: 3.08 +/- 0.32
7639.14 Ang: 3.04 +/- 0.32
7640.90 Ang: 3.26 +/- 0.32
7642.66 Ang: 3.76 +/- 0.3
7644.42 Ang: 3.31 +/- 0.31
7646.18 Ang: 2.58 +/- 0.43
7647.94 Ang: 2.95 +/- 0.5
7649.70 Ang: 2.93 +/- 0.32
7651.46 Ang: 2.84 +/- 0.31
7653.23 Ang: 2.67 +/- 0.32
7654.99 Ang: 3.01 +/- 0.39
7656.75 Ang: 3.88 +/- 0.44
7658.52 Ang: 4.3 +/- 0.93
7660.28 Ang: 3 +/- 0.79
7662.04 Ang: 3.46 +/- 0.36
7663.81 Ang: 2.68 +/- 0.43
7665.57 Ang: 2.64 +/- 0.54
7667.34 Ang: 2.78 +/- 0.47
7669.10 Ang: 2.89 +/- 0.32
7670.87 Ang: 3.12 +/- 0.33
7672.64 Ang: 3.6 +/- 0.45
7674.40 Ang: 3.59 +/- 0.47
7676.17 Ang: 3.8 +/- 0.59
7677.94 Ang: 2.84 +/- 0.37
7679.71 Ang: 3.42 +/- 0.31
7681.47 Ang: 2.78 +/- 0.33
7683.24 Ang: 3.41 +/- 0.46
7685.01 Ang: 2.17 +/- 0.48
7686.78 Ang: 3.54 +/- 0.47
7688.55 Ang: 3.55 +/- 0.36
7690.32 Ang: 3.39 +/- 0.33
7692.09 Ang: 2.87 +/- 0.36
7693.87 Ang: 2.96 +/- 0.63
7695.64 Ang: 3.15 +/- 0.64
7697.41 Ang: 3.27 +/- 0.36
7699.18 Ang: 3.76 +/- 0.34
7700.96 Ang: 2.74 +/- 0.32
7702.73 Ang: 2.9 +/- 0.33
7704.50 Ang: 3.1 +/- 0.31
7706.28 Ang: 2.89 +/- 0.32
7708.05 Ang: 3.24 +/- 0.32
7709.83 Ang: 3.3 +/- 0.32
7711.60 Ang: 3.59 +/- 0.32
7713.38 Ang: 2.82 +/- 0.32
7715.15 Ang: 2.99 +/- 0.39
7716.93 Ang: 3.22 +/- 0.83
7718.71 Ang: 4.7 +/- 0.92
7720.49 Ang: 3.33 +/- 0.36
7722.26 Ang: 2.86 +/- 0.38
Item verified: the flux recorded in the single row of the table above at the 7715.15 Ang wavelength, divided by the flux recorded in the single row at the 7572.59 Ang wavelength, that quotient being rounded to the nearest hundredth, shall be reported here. 0.81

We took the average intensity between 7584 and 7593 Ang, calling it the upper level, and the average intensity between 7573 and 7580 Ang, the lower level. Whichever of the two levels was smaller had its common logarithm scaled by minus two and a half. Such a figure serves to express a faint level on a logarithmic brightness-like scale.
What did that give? -1.23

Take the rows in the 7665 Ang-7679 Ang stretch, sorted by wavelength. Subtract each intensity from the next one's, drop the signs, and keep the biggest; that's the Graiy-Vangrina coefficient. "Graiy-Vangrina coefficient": 0.96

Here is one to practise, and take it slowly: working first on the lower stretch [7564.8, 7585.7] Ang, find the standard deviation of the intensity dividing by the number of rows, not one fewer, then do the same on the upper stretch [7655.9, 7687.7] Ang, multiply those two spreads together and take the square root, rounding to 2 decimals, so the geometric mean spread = 0.40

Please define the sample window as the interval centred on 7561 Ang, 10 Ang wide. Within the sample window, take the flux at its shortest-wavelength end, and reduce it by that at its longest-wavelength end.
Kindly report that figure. 1.1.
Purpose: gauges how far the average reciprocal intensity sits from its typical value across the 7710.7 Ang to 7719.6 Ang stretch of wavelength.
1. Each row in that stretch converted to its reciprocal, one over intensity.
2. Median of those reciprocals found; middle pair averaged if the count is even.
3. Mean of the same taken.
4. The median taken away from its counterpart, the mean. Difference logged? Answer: -0.012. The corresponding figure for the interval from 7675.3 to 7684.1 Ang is 0.019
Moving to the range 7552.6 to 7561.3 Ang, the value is 0.020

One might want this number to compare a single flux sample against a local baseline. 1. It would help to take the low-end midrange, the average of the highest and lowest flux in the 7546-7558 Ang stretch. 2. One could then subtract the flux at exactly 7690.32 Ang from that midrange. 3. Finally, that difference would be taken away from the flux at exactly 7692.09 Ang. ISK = 2.93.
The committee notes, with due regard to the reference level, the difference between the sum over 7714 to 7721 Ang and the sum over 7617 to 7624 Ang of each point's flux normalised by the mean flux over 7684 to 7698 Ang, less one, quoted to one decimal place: 0.5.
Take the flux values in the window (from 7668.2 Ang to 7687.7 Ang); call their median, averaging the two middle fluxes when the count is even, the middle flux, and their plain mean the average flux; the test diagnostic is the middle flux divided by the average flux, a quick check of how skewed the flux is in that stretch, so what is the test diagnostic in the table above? 1.07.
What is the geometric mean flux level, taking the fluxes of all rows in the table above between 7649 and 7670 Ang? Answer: 3.05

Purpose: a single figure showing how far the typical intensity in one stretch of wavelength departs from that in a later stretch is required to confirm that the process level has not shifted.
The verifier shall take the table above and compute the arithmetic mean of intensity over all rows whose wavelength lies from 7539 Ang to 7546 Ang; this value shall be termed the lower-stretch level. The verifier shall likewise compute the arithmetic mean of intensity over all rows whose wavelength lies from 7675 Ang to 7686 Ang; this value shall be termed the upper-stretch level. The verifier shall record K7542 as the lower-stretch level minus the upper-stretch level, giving -0.12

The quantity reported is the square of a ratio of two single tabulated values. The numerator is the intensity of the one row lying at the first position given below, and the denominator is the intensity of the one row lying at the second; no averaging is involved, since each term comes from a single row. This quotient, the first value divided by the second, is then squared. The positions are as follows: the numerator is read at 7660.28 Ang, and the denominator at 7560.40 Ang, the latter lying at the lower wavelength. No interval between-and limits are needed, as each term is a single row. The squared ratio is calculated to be 1.3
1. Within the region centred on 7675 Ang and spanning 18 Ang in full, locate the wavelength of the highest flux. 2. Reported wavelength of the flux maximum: 7676.17 Ang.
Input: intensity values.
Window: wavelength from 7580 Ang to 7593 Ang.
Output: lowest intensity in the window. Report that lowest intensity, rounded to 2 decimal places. 2.73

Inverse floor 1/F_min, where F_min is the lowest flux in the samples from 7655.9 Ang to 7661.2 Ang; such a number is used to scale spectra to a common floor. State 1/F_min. 0.333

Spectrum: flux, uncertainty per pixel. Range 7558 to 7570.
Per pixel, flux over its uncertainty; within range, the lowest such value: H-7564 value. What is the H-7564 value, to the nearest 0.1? 3.7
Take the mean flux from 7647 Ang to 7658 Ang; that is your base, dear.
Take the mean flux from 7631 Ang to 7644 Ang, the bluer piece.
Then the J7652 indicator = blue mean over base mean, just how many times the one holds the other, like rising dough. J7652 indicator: 1.02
